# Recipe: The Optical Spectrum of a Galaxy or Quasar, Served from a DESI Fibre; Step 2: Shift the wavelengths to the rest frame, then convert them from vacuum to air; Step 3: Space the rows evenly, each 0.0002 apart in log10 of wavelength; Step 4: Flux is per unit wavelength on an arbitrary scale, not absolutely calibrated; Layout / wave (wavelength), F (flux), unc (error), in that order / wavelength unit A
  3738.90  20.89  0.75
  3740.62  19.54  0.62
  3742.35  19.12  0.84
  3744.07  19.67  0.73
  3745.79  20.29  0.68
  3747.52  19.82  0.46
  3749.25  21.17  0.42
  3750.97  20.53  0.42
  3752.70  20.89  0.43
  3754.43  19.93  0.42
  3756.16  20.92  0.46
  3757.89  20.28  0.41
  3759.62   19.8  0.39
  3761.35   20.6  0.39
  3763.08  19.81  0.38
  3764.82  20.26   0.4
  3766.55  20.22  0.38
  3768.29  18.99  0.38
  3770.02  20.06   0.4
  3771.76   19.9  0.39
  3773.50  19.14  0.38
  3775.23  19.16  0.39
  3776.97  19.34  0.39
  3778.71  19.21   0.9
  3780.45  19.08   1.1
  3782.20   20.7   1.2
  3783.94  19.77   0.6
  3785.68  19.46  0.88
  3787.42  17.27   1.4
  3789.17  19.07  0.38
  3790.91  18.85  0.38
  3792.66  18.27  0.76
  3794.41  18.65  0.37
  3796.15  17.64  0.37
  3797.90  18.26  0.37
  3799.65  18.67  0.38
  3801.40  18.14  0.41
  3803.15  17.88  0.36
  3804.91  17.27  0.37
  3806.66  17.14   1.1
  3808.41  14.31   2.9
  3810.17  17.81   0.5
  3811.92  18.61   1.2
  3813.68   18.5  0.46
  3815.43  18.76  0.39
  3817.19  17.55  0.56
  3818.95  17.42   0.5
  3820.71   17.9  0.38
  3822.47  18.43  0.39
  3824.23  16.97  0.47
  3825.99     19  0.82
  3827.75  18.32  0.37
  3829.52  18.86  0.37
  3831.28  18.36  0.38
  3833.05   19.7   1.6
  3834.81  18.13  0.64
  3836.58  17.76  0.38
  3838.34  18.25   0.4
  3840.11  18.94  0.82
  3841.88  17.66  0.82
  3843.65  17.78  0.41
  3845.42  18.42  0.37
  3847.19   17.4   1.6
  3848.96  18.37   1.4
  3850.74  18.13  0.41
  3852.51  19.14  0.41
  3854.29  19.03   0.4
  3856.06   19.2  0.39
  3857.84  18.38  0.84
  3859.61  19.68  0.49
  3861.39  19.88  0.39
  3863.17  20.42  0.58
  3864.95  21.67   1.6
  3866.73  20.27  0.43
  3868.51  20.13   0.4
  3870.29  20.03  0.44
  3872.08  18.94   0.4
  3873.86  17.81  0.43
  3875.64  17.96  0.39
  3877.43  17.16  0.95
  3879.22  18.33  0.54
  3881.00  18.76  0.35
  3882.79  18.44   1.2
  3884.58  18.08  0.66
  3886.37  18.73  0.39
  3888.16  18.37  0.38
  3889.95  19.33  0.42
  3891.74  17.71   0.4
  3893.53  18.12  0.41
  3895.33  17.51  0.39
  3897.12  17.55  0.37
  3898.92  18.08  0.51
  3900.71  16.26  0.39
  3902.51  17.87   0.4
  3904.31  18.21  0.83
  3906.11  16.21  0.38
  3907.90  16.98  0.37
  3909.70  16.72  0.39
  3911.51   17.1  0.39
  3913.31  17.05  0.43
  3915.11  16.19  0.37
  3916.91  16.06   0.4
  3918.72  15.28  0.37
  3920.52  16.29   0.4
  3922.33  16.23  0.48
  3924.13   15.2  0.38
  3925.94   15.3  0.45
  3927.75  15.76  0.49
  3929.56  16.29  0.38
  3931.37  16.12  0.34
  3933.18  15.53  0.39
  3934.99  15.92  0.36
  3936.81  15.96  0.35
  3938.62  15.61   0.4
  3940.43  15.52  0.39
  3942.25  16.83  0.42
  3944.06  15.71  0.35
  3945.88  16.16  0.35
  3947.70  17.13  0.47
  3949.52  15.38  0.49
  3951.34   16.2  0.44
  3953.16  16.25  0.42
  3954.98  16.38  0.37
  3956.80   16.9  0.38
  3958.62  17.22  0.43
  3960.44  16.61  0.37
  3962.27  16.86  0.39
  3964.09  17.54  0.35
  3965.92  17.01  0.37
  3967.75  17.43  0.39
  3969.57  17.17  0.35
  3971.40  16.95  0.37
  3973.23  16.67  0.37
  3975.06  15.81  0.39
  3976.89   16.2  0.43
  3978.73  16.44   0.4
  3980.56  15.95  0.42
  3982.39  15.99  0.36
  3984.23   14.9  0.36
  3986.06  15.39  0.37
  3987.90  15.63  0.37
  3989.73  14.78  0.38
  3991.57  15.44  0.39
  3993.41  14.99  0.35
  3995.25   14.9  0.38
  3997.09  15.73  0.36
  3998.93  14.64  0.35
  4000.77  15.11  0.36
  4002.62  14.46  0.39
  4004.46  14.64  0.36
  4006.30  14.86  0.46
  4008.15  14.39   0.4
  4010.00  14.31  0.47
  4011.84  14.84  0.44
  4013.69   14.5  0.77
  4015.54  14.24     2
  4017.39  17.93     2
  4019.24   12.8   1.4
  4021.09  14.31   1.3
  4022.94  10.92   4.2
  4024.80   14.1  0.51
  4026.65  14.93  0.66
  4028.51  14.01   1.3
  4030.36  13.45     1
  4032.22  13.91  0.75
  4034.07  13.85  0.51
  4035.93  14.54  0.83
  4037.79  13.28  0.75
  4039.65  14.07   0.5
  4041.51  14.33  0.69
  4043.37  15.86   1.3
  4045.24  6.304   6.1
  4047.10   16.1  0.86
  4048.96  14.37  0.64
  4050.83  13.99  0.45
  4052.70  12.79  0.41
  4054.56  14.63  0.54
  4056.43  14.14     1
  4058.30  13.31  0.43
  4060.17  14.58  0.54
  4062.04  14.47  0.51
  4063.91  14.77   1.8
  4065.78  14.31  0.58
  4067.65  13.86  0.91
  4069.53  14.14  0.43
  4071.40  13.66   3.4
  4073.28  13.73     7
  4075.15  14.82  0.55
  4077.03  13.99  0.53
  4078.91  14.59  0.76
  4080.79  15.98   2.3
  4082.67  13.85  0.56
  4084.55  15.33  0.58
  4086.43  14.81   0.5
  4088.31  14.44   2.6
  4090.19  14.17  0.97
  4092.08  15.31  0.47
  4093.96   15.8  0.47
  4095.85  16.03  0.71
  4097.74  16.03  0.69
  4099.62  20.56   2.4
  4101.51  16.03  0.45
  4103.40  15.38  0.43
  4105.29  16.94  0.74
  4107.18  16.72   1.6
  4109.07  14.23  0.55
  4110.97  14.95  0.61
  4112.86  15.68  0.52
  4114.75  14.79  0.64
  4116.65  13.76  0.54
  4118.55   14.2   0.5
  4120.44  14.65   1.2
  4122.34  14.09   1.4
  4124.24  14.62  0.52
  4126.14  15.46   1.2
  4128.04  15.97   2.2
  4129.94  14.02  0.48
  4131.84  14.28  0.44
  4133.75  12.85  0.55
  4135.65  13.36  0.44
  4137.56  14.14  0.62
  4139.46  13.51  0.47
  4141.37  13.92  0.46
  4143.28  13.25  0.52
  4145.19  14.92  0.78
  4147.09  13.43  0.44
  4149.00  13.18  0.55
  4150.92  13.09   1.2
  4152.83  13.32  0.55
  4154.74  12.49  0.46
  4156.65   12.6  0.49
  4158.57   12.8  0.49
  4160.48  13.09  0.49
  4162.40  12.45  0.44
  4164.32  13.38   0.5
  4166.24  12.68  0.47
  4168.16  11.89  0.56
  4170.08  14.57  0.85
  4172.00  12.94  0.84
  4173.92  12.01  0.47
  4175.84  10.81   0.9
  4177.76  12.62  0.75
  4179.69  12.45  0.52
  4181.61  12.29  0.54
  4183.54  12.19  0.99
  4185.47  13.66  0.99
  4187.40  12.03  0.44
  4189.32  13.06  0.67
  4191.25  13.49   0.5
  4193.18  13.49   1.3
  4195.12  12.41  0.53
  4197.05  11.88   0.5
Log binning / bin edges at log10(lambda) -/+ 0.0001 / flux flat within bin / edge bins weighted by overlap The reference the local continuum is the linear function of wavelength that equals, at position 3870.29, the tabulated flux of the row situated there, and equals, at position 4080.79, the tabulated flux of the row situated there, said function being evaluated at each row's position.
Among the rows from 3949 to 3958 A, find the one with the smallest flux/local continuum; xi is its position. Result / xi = 3949.52 A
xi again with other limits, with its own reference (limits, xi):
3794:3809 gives 3808.41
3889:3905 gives 3900.71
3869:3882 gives 3877.43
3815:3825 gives 3824.23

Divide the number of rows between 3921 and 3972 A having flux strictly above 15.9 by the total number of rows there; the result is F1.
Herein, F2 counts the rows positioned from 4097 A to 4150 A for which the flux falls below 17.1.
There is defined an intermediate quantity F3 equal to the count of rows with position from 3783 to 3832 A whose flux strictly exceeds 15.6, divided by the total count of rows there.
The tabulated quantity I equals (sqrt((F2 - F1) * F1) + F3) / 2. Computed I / 2.6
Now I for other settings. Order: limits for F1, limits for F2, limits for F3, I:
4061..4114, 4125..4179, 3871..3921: 1.8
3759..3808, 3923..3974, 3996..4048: 2.4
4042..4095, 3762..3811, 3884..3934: 0.6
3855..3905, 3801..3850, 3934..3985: 0.9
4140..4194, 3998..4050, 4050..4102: 0.1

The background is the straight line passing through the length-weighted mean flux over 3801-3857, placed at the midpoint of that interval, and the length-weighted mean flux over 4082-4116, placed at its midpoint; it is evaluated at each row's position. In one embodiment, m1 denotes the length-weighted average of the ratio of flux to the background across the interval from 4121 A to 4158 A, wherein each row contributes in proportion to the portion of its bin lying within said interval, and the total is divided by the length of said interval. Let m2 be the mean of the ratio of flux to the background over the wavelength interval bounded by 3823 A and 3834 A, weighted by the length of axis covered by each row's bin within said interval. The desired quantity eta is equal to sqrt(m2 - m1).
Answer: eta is 0.34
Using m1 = 0.91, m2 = 1.02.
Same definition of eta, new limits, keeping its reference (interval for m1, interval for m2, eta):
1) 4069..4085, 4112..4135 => 0.17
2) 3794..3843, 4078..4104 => 0.06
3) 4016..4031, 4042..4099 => 0.21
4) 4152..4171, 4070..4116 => 0.34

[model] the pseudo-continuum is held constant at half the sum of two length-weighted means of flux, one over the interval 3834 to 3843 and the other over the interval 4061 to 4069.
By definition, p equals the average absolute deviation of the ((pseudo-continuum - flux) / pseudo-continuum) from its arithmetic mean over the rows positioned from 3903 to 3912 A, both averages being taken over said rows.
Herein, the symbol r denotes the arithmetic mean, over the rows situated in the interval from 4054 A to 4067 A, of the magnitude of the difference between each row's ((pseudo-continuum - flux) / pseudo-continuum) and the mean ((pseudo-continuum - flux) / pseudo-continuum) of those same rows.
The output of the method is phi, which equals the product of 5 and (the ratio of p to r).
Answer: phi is 7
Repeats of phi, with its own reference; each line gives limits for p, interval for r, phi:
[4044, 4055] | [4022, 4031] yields 11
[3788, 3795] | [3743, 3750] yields 3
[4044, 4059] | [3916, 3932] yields 23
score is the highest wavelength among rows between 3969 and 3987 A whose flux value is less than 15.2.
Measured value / 3984.23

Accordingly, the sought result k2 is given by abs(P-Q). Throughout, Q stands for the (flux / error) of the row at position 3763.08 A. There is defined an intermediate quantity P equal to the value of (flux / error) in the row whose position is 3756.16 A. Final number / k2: 7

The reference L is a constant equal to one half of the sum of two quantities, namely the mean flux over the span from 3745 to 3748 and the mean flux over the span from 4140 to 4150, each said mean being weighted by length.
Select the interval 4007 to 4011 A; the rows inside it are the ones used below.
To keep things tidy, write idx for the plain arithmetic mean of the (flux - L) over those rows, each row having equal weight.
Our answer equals -3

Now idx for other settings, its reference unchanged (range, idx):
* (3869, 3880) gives 1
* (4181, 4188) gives -4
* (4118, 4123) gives -3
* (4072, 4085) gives -2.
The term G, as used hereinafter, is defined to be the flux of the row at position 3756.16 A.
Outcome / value 20.92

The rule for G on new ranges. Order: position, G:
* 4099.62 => 20.56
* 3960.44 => 16.61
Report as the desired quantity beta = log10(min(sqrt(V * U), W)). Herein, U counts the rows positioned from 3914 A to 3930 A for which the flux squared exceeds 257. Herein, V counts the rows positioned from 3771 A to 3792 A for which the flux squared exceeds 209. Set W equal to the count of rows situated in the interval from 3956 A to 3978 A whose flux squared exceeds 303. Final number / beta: 0.3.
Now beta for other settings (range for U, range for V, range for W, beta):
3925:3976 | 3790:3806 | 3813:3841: 1.1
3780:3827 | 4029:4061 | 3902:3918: 0.3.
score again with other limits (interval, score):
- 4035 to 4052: 4050.83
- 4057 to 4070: 4069.53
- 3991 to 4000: 3998.93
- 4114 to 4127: 4124.24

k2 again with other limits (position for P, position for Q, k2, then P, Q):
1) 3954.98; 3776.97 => 5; 44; 50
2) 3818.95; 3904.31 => 13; 35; 22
